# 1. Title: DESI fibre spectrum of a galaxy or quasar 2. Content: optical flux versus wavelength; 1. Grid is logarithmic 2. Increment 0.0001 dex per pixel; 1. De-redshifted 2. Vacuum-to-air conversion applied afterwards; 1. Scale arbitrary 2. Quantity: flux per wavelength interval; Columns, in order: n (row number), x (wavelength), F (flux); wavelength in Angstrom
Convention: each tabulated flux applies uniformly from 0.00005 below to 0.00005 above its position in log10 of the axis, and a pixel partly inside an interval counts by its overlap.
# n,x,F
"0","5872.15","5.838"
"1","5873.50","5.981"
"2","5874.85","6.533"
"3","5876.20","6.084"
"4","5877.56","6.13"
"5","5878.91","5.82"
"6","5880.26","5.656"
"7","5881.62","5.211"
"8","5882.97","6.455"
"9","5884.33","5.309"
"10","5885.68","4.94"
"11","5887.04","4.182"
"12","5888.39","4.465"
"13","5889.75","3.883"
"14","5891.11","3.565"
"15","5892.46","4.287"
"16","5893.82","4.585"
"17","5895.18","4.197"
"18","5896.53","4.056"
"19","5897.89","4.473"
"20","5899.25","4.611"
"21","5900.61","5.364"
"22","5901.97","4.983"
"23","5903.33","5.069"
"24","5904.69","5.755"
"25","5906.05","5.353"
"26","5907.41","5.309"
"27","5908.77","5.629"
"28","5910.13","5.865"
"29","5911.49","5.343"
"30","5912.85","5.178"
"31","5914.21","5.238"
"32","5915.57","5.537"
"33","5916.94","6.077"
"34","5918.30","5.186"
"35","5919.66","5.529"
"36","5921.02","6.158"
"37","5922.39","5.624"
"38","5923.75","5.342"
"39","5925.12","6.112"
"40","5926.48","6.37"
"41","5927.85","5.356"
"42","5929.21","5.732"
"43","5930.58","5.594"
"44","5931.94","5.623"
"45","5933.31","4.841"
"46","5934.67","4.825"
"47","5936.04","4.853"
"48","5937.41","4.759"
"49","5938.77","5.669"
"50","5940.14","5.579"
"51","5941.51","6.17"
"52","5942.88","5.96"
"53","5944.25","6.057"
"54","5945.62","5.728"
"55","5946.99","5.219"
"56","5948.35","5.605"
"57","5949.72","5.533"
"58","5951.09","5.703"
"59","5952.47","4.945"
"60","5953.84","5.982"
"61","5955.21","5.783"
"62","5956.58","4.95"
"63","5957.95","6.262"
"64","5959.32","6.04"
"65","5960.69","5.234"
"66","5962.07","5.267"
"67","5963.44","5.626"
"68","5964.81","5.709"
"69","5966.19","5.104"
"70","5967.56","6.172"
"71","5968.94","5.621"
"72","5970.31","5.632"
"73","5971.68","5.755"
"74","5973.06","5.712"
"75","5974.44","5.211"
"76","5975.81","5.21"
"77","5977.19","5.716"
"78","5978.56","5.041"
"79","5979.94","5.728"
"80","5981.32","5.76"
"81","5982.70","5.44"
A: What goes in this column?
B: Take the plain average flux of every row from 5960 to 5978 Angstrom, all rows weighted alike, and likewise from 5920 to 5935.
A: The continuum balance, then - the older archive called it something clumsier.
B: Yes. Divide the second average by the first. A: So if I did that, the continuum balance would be 1.01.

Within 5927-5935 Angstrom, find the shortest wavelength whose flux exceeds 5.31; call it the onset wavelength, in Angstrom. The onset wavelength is 5927.85 Angstrom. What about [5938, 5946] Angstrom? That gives 5938.77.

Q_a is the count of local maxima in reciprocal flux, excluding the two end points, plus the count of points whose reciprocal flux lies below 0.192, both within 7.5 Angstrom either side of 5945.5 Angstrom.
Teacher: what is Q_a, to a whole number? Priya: 14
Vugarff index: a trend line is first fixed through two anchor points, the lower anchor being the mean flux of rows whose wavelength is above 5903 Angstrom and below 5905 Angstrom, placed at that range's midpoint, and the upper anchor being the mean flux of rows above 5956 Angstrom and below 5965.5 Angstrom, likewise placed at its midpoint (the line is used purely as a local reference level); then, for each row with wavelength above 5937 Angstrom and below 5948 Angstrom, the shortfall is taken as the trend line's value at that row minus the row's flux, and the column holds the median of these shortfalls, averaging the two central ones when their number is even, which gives -0.17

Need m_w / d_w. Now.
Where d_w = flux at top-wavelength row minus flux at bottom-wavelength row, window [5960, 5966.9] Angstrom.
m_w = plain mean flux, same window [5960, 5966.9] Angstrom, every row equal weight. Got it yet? -41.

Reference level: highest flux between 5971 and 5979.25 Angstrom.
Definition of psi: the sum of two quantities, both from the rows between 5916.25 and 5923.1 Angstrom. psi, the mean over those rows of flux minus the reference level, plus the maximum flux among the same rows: 6.1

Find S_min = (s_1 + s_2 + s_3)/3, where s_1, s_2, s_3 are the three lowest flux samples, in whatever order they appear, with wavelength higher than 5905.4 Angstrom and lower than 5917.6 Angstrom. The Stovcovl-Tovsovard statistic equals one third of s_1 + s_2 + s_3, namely 5.24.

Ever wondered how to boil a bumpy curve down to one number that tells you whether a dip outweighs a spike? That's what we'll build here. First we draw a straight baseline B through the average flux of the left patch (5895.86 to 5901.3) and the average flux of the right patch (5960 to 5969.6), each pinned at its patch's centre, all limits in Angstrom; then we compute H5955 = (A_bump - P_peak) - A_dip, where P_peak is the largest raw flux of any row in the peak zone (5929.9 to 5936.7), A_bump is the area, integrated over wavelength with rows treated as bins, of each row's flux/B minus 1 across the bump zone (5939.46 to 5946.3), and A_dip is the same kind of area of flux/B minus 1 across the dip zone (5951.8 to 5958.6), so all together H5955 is -5.0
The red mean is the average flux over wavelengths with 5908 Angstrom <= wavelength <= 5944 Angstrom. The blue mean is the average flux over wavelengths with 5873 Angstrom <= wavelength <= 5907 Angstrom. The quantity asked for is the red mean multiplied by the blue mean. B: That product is 28.2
